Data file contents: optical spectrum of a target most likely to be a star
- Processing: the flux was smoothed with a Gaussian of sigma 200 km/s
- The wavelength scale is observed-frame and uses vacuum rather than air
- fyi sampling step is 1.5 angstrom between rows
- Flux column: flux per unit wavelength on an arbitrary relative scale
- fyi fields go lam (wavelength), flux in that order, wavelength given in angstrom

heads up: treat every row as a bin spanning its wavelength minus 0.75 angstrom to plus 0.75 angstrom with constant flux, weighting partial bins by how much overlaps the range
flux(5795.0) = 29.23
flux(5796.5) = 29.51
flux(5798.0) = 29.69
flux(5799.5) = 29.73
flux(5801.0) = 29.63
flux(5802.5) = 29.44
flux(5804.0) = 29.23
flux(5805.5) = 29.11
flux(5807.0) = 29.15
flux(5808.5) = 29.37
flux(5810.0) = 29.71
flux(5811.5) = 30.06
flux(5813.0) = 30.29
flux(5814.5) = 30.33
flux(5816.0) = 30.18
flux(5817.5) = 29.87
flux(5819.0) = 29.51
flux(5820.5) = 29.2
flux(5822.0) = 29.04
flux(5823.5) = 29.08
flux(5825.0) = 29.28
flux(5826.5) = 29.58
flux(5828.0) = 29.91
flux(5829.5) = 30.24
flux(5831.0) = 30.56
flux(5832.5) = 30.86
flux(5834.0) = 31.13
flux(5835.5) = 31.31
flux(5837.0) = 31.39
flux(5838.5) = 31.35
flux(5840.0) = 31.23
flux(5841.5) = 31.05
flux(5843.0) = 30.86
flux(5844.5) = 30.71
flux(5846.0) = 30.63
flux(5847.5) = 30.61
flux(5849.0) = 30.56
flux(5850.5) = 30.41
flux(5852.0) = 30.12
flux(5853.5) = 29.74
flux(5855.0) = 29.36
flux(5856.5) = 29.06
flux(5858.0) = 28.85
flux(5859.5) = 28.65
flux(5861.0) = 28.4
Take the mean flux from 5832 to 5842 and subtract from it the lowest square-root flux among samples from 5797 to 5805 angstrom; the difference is 25.8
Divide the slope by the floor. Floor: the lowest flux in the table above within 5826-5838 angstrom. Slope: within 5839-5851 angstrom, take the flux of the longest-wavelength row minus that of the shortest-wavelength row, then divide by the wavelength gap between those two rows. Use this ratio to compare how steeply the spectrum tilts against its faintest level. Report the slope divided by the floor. -0.0026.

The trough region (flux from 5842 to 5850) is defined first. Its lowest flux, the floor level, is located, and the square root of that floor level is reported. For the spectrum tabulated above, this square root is 5.53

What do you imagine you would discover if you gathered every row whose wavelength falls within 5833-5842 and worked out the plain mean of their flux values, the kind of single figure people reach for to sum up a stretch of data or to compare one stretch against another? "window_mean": 31.2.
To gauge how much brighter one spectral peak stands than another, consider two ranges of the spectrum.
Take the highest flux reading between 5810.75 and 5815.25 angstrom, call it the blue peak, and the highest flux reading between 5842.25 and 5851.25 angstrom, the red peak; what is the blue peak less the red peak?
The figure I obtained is -0.53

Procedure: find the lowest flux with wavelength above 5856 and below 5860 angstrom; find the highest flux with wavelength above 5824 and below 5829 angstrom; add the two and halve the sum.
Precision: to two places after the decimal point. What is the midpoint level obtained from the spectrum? 29.28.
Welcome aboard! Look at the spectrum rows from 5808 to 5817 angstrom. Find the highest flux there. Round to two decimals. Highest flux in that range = 30.33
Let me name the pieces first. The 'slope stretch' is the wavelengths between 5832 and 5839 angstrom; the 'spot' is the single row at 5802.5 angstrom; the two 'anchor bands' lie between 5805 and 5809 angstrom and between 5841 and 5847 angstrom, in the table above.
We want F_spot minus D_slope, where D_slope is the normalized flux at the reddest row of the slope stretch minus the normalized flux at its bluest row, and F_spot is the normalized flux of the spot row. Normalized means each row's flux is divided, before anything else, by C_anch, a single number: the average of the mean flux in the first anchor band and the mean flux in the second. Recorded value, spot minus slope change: 0.96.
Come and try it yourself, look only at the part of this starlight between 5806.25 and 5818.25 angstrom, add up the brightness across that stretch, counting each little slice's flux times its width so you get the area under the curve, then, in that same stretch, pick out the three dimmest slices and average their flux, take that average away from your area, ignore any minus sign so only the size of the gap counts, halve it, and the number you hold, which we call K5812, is 165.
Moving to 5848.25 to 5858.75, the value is 142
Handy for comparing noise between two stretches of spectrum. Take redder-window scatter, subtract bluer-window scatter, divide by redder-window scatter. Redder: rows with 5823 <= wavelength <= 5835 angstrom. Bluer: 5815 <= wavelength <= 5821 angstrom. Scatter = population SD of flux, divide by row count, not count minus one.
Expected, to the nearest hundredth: 0.47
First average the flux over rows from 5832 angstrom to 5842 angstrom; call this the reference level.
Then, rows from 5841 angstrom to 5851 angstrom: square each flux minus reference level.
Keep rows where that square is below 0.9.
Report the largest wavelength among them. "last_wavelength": 5850.5 angstrom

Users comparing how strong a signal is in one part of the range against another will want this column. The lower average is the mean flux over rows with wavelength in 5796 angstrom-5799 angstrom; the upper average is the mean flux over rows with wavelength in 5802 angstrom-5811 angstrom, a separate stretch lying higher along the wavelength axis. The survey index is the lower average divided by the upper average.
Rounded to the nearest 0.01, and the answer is 1.01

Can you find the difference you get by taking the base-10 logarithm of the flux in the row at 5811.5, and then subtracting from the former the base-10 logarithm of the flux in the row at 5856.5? 0.015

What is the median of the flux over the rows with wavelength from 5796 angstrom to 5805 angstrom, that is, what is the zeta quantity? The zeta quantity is 29.6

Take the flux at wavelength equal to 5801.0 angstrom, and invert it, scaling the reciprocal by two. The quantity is 0.067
